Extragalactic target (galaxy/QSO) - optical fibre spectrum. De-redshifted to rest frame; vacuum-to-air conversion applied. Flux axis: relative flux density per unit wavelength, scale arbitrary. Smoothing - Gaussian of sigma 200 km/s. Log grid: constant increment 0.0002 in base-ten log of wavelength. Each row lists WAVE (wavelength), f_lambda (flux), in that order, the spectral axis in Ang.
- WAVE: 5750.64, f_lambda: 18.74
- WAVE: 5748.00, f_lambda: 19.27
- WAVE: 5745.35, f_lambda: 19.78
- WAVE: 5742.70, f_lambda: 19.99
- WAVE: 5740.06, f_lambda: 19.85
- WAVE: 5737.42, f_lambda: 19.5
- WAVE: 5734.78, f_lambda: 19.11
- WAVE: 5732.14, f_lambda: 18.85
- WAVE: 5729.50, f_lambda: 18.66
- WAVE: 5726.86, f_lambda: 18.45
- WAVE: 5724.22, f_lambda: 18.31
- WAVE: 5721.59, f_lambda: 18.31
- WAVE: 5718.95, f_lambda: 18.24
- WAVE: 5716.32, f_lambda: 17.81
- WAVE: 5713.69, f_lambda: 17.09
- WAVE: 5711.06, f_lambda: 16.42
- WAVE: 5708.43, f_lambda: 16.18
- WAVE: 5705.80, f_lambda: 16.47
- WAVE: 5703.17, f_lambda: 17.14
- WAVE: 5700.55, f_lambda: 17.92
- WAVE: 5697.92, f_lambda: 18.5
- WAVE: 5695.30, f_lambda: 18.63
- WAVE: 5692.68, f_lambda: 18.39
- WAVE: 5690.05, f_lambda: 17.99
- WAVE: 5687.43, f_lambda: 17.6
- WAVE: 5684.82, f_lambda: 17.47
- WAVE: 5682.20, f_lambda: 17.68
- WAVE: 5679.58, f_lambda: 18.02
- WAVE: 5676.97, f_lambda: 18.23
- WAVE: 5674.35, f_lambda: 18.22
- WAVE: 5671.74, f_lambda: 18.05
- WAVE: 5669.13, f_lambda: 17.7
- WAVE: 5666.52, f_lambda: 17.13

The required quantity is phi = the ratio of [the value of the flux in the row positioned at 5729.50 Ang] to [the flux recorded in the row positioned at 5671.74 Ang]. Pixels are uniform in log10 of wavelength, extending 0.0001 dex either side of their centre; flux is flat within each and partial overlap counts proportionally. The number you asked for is 1.03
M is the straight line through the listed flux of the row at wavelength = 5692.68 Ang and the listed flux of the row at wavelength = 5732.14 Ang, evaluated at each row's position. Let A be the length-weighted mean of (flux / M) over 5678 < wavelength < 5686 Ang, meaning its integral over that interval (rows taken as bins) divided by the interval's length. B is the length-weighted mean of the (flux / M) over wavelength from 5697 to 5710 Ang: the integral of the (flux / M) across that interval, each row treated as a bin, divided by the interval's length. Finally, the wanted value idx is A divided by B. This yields 1.05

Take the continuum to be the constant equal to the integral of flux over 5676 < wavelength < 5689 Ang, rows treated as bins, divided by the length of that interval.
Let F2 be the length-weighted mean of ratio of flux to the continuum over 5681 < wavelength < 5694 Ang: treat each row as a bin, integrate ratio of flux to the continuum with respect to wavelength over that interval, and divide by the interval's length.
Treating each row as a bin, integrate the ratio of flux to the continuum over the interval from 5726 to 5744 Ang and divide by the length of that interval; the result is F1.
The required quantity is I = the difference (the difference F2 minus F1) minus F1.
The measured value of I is -1.16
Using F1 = 1.08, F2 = 1.001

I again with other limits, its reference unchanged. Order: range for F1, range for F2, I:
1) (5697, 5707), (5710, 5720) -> -0.99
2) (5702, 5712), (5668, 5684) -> -0.85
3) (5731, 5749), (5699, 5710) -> -1.24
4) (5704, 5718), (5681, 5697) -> -0.88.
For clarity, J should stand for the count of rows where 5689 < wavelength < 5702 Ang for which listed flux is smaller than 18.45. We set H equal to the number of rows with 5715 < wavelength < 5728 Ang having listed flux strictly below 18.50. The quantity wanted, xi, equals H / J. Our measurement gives 1.7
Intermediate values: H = 5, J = 3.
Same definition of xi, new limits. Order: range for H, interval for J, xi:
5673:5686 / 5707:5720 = 1.0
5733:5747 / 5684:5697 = 0.0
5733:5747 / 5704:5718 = 0.0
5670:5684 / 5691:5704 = 1.7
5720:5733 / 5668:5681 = 0.6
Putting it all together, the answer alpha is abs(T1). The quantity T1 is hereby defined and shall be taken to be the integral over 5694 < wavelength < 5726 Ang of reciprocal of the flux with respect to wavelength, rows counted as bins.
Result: 1.8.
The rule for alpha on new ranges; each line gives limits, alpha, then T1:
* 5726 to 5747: 1.1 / 1.1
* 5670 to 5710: 2.3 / 2.3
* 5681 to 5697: 0.9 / 0.9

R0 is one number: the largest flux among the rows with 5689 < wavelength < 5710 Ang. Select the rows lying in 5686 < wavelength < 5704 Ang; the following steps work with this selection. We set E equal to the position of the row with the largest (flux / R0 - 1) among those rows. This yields 5695.30 Ang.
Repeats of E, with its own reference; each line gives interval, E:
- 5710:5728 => 5726.86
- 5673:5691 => 5676.97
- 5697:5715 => 5697.92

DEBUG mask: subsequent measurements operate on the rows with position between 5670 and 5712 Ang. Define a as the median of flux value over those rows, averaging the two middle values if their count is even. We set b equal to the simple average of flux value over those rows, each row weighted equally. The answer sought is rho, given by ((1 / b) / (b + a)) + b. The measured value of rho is 17.7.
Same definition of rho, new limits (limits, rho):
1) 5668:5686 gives 17.9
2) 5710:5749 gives 18.6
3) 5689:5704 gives 18.1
